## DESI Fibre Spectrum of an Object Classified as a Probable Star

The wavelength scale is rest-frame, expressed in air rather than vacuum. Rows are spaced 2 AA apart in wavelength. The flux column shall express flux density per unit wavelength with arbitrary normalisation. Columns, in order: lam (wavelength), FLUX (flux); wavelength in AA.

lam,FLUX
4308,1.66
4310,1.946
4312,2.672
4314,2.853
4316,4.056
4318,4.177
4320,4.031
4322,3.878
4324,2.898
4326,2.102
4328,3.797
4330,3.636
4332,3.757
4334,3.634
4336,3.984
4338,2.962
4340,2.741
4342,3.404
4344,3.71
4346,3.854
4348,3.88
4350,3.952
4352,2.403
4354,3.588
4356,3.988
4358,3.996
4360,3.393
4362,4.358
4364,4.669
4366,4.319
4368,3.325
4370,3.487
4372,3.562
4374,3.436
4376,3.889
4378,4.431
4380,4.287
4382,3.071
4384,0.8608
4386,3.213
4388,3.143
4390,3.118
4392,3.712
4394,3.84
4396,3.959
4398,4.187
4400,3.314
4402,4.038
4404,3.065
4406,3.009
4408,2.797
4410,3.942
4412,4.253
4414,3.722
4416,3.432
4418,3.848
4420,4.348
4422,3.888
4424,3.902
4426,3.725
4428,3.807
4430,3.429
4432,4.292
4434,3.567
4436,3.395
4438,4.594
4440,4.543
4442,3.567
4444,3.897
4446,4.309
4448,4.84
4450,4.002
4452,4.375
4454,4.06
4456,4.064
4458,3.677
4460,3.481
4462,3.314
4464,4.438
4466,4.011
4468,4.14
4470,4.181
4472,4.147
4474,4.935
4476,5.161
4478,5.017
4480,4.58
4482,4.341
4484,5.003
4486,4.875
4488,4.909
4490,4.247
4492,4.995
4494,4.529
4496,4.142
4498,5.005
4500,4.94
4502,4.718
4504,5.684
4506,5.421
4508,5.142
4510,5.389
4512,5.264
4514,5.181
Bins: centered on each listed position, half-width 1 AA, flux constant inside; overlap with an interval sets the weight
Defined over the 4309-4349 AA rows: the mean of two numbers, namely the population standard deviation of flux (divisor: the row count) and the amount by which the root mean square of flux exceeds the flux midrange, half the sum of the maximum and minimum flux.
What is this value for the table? 0.52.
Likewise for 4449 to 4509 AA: 0.31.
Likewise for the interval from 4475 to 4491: 0.19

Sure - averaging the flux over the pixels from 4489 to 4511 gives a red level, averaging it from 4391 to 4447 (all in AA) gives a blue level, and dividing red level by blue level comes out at 1.30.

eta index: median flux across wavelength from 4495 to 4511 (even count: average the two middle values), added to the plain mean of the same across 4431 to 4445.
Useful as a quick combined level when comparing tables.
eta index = 9.1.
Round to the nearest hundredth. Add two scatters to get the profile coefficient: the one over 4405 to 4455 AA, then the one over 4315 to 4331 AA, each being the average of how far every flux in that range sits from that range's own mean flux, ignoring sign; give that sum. 0.91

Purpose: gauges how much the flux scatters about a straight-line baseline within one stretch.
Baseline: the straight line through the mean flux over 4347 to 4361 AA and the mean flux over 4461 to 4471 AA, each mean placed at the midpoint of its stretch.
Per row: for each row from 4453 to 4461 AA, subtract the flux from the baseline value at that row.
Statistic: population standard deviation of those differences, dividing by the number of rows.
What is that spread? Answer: 0.26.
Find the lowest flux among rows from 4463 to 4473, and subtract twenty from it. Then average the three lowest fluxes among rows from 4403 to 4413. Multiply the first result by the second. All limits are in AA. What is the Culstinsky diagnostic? -47.3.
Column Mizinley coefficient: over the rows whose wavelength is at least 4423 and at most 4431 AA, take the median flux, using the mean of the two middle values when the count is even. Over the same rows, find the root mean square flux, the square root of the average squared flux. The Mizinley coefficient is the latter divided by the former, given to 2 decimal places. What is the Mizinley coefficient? 0.99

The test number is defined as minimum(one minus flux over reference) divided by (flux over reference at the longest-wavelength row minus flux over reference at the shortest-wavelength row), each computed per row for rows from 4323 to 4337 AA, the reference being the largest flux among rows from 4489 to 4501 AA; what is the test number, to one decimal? 0.9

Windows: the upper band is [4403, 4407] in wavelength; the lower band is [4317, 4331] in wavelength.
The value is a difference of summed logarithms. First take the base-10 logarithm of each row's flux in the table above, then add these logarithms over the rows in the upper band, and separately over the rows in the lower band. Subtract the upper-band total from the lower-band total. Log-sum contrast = 2.8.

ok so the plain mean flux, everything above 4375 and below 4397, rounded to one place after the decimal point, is 3.4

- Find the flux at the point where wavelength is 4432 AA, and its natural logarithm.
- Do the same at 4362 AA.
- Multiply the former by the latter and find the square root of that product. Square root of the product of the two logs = 1.46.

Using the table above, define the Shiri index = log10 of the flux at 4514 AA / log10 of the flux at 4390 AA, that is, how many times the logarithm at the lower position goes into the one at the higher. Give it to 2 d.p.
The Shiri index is 1.45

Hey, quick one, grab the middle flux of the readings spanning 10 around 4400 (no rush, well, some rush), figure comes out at 3.96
